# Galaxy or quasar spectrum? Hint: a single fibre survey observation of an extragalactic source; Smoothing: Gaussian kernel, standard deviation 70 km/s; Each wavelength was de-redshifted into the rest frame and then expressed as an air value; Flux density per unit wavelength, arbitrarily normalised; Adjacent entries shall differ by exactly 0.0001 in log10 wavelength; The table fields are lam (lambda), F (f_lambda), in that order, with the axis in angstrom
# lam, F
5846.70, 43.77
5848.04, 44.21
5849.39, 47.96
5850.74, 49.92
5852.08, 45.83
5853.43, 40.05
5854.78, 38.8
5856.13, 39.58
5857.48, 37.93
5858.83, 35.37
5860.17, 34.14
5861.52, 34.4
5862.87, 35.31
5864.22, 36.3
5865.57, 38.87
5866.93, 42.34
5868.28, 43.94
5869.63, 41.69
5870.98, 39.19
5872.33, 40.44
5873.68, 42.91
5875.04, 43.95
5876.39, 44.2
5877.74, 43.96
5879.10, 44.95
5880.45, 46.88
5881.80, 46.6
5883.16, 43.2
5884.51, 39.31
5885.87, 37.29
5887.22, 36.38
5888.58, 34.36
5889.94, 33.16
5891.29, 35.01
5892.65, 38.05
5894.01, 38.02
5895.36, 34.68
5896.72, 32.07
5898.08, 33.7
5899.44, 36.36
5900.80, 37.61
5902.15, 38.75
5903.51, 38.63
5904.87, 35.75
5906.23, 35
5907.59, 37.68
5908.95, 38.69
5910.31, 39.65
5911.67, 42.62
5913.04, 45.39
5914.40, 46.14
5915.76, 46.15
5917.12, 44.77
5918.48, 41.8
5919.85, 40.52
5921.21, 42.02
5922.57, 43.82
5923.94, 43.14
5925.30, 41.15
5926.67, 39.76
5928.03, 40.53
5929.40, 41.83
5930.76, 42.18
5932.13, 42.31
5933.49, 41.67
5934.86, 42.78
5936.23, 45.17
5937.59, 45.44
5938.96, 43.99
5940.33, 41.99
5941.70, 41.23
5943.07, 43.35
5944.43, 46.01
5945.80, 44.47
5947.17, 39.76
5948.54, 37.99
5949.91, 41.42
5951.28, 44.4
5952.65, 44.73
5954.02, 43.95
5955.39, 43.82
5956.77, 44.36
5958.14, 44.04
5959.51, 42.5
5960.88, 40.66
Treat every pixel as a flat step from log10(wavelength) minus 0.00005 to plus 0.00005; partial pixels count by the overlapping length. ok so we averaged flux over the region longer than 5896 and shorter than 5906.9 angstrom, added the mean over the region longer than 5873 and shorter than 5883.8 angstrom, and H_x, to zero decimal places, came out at 81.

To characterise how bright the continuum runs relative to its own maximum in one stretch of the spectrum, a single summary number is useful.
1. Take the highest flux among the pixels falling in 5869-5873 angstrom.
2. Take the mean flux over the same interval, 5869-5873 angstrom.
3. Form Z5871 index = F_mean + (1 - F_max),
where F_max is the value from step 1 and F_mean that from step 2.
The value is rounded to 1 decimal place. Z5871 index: -0.2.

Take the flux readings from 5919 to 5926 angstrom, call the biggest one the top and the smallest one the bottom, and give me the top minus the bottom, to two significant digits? 3.3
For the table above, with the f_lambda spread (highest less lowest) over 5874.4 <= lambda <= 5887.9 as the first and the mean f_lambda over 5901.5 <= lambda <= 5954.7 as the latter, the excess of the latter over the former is 31.5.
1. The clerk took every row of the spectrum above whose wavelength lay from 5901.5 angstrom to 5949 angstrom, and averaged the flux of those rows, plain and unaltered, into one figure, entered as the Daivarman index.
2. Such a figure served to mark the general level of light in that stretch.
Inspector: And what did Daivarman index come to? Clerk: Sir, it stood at 41.8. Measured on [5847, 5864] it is 40.3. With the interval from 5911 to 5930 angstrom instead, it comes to 42.8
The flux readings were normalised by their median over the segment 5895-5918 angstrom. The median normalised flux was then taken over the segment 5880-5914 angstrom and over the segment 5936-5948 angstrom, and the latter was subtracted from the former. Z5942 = -0.16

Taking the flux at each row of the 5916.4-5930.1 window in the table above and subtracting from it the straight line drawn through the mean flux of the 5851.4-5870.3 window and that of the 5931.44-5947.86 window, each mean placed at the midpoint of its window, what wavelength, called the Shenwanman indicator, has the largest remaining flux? 5917.12 angstrom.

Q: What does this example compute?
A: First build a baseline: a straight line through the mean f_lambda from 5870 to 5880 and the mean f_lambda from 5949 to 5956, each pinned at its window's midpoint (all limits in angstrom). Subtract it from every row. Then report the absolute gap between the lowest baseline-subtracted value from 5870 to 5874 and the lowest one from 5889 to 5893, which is 6.2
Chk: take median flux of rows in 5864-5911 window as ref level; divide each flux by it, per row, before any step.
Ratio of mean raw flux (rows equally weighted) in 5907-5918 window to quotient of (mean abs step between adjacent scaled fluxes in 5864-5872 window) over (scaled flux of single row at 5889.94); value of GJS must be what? 571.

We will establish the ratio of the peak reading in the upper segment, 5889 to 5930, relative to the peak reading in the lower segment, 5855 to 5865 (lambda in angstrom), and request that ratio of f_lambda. 1.17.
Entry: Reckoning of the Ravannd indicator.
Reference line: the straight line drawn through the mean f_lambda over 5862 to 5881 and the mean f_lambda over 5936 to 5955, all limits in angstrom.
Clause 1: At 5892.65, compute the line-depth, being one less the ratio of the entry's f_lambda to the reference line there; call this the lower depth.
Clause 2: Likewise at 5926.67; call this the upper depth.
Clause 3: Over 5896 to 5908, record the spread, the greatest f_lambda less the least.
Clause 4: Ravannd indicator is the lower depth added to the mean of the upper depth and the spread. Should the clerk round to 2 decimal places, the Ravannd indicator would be 3.47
